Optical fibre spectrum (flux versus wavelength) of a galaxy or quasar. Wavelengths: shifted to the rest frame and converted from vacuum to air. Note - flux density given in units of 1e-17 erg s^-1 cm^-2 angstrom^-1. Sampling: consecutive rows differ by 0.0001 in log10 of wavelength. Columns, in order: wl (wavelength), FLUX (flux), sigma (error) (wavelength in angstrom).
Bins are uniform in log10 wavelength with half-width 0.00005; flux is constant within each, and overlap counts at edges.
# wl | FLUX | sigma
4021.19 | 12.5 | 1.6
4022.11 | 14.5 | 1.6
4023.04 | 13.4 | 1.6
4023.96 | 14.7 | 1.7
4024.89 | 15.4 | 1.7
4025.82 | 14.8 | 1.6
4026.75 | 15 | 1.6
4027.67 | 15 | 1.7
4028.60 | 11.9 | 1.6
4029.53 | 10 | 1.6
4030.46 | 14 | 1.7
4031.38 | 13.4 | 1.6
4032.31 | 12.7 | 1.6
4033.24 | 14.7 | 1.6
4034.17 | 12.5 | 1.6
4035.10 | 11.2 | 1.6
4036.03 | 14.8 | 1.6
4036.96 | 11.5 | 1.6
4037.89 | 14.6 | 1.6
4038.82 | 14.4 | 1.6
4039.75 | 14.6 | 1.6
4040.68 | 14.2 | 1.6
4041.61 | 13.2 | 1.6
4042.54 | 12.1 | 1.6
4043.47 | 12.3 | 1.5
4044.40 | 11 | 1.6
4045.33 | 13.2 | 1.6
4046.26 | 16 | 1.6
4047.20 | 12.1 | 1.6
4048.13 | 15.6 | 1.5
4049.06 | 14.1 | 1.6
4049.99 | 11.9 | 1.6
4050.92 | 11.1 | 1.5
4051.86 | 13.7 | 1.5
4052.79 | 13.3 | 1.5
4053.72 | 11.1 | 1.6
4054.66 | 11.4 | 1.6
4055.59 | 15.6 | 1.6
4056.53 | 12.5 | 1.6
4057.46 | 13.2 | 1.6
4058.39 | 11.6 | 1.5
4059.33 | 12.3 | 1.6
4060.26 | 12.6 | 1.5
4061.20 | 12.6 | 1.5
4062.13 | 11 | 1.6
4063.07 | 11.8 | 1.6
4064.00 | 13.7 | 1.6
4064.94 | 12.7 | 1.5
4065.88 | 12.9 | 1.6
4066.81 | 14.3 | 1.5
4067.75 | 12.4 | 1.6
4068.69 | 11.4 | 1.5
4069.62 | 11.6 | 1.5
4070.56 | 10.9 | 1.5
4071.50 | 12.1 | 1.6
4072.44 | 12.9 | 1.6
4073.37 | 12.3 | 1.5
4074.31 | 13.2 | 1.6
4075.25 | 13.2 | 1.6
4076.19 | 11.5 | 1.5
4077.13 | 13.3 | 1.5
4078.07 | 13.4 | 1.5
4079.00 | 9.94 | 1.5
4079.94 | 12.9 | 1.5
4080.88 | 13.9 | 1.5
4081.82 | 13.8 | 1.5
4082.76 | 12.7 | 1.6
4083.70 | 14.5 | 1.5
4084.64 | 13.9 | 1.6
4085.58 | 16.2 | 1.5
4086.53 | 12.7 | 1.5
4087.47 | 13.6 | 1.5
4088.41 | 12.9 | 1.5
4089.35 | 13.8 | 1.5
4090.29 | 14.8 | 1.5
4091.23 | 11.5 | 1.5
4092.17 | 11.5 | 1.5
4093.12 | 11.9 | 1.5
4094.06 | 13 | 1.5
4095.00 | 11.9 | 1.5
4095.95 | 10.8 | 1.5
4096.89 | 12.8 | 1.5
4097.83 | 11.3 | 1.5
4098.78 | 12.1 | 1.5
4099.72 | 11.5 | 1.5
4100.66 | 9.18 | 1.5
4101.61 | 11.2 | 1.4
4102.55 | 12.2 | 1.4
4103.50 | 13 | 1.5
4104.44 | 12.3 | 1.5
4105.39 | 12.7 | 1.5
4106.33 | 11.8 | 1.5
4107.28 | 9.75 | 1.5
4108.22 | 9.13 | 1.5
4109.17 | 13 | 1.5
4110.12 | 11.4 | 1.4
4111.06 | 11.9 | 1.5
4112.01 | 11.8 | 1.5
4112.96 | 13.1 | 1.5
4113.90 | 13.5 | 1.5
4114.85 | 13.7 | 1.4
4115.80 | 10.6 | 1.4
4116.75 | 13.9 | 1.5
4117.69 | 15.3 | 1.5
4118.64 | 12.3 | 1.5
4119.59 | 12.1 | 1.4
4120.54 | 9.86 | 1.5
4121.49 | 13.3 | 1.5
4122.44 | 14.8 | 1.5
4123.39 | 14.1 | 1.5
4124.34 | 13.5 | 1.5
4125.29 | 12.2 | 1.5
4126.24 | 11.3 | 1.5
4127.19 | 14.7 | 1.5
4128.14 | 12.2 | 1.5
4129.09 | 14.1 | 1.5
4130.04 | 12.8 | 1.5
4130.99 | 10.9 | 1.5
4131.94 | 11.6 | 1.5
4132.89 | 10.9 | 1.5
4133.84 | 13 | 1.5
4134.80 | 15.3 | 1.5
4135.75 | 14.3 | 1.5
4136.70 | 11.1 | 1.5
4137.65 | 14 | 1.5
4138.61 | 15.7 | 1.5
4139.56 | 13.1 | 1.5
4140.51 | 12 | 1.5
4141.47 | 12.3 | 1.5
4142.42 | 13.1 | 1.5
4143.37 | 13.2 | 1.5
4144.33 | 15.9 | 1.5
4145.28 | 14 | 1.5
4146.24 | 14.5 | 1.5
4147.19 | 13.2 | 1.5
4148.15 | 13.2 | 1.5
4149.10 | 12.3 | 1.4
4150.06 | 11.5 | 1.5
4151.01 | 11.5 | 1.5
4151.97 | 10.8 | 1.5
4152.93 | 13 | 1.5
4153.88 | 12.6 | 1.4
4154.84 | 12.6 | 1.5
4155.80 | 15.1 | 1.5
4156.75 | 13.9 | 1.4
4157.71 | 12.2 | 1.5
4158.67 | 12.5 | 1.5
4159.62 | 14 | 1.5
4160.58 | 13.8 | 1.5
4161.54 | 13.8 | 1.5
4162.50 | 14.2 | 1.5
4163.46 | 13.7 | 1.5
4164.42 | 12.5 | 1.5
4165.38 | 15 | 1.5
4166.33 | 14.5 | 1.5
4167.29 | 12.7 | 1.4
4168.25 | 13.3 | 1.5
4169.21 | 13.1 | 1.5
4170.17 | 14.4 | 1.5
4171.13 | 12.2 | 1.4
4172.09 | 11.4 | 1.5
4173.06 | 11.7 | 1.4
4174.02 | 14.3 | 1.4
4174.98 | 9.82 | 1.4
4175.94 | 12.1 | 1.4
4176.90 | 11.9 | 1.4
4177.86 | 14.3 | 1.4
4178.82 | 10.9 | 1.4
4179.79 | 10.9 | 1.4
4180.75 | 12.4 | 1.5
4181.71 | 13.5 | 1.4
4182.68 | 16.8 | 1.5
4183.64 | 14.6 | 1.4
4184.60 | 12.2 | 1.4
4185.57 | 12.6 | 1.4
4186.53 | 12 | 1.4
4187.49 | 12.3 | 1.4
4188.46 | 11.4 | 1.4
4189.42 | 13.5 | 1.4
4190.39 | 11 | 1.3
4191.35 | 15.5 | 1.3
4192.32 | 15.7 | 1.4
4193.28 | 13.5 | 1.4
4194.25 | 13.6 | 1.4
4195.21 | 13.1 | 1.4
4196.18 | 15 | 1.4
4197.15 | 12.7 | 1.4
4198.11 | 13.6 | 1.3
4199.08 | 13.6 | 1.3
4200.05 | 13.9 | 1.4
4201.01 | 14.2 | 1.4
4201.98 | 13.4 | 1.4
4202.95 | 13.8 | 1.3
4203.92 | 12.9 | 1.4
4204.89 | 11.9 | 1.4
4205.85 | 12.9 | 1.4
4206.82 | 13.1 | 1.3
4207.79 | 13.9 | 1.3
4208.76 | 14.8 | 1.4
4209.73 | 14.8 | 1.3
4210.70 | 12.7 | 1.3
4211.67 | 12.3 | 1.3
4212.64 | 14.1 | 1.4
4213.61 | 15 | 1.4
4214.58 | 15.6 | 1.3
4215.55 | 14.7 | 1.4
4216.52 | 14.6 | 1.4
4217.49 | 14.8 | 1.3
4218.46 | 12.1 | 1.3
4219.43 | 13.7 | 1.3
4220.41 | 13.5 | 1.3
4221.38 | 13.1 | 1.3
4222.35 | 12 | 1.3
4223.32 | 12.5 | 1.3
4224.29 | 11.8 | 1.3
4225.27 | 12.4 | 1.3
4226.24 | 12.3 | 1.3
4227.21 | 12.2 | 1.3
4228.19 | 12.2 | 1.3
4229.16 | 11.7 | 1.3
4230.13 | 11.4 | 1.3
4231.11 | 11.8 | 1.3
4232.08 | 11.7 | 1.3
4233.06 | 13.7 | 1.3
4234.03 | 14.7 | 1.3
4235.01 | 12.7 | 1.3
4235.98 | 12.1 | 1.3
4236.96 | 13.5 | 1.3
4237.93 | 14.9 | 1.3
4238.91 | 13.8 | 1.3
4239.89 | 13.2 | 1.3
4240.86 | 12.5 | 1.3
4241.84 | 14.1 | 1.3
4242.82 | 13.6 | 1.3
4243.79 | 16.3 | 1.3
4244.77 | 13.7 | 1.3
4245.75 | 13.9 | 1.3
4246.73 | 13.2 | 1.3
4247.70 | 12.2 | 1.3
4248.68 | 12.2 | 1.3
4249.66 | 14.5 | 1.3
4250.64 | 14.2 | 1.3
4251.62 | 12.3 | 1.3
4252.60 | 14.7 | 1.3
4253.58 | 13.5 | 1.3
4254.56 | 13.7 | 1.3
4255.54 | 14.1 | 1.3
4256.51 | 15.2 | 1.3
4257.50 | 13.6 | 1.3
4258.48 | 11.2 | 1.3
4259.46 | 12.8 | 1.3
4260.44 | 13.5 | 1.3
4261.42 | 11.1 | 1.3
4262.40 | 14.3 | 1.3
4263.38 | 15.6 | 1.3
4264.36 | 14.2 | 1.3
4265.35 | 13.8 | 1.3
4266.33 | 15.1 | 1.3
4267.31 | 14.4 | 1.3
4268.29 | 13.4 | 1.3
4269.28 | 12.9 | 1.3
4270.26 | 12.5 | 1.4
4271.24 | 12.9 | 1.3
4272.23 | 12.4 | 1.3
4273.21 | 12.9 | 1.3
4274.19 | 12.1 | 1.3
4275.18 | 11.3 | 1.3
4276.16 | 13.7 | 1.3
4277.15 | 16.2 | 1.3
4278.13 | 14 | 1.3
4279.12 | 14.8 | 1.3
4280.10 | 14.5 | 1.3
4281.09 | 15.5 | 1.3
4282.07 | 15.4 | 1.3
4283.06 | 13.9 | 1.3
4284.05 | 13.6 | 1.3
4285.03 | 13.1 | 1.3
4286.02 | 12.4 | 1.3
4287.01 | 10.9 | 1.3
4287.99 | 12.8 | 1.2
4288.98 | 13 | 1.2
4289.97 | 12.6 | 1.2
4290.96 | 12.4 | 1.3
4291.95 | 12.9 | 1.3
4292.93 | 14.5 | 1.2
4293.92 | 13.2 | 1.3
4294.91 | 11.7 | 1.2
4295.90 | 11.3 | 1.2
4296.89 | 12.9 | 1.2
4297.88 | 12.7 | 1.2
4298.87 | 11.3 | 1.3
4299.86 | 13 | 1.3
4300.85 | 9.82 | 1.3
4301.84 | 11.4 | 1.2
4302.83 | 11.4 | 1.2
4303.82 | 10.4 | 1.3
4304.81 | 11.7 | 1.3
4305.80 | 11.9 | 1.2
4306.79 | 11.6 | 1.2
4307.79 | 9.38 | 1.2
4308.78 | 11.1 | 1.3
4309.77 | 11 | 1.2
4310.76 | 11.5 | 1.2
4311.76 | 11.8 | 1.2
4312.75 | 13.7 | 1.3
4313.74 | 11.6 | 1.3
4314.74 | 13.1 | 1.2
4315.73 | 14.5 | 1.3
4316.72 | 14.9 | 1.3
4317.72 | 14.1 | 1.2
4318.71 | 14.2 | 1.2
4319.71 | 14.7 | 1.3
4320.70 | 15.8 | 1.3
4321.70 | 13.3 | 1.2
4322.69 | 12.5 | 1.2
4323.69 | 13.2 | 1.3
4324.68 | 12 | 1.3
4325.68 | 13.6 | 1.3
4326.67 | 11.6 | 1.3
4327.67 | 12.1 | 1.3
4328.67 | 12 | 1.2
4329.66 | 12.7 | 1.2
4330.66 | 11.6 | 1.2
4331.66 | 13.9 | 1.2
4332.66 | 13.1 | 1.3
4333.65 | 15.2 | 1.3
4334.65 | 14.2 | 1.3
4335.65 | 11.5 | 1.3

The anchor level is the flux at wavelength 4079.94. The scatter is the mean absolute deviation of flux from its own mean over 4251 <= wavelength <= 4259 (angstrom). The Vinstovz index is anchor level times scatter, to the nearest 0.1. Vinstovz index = 11.7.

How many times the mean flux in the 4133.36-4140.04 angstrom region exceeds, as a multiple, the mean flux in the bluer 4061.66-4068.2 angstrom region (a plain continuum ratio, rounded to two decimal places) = 1.09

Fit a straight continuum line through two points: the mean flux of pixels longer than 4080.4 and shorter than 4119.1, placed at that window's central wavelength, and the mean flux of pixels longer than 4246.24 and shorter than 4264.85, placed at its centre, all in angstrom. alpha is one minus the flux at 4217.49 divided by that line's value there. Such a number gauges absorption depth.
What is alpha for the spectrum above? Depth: -0.12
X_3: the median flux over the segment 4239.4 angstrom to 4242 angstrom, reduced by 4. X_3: 9.2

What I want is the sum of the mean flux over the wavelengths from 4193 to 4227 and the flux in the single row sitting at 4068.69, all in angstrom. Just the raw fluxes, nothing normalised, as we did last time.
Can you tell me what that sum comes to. 24.9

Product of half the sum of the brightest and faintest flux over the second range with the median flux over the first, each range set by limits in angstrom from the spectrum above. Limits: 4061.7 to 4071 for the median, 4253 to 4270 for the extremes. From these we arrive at 162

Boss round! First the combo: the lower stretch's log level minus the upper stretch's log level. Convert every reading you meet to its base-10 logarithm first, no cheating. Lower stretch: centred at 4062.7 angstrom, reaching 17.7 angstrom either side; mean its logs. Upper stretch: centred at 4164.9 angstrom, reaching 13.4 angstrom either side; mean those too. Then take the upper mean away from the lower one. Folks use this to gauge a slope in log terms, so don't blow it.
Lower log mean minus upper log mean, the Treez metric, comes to -0.013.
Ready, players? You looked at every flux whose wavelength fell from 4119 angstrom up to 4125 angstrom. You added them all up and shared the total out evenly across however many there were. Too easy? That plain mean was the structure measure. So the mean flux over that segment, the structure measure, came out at 12.9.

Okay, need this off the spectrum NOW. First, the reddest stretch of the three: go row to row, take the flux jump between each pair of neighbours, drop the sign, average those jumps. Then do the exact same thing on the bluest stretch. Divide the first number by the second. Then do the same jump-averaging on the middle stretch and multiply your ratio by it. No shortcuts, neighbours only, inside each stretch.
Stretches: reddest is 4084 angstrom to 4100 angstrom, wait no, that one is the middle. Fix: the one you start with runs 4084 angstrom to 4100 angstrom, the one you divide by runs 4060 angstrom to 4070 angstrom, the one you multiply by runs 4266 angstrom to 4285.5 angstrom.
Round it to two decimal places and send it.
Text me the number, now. 1.20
